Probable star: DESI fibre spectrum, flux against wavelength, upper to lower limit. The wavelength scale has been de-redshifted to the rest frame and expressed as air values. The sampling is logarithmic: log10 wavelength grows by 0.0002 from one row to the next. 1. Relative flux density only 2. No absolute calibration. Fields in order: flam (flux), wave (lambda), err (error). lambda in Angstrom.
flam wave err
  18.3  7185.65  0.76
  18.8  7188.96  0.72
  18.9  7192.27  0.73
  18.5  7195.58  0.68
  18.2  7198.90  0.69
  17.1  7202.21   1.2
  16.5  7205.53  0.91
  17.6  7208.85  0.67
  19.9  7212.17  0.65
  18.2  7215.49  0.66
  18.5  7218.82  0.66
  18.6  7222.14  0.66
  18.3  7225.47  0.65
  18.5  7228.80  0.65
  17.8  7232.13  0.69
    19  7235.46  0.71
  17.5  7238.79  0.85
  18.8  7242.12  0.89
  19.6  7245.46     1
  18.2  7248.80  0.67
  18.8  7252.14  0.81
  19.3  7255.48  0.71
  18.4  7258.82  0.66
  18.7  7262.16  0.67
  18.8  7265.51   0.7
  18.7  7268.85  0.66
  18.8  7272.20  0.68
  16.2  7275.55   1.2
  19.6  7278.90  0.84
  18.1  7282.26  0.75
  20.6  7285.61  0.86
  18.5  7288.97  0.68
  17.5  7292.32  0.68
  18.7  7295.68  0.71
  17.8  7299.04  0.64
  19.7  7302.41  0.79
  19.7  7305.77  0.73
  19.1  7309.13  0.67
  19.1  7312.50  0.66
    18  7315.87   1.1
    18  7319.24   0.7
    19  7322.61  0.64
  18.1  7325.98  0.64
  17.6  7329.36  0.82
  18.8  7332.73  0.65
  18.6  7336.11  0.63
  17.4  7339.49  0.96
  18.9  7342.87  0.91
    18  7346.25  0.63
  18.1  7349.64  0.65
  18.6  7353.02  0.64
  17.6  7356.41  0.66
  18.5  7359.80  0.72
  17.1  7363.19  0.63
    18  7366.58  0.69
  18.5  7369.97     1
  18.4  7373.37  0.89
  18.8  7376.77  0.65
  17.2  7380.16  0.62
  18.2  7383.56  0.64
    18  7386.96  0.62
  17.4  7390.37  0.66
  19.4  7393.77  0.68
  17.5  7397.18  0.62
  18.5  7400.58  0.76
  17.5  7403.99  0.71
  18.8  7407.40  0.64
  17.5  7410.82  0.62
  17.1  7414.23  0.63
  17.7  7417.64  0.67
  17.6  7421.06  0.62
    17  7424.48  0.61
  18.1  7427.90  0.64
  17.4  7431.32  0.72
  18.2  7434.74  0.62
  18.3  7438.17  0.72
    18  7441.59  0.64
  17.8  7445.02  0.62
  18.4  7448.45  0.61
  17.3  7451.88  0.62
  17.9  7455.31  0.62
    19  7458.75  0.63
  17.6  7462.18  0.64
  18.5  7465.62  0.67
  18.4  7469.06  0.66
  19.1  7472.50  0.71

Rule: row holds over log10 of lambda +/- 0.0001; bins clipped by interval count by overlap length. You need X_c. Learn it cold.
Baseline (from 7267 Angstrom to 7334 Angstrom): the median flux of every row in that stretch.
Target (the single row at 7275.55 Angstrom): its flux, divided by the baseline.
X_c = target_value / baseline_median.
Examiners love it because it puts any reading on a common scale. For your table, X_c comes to 0.866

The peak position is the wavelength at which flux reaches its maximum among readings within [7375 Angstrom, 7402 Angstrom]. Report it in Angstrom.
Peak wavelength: 7393.77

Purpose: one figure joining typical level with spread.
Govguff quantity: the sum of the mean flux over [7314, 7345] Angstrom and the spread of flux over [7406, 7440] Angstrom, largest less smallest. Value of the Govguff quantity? 20.1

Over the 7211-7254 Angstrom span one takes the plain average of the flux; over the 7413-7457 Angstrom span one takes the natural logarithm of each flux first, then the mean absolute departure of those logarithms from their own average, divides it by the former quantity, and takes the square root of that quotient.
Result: 0.0337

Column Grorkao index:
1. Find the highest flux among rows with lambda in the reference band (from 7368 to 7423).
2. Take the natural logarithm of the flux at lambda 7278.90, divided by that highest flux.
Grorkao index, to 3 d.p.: 0.010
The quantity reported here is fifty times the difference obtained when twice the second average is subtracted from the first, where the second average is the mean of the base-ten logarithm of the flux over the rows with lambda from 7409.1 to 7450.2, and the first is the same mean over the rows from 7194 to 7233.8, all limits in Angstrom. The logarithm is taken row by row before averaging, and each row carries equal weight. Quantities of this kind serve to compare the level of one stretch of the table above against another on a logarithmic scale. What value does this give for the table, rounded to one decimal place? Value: -62.0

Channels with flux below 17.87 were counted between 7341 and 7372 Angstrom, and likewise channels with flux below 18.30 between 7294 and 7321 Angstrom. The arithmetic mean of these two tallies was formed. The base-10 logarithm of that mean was 0.40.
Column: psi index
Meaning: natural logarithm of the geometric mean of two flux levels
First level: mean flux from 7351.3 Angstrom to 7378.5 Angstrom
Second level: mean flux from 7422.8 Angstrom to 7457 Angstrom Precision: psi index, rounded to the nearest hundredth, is 2.89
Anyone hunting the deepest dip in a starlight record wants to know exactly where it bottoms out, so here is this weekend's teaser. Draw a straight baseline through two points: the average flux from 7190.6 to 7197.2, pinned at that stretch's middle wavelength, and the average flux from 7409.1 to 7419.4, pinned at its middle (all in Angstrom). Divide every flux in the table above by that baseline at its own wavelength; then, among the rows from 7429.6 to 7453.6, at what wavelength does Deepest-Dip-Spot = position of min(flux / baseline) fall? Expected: 7431.32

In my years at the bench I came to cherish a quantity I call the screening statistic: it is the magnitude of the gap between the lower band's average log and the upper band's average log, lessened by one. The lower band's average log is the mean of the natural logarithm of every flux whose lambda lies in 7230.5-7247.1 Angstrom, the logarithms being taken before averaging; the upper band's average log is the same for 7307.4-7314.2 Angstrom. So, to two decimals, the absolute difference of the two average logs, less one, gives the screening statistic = -0.97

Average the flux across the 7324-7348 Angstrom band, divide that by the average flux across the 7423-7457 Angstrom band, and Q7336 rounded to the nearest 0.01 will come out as 1.02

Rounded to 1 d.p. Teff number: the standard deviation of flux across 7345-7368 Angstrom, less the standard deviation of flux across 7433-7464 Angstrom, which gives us 0.0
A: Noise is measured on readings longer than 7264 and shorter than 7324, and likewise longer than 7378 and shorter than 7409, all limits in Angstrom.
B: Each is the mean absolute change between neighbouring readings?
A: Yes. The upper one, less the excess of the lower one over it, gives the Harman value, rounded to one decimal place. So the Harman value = 1.1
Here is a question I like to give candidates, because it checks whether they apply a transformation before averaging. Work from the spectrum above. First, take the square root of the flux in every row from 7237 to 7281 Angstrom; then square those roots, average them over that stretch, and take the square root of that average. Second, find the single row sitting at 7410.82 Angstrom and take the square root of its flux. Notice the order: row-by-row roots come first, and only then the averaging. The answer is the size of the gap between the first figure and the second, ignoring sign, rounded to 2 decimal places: 0.13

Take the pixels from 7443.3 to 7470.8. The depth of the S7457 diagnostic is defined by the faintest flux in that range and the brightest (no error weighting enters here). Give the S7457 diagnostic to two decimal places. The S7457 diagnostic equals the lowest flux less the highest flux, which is -1.70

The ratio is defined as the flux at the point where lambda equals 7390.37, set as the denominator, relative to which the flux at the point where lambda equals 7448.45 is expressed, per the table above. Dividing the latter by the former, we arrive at 1.06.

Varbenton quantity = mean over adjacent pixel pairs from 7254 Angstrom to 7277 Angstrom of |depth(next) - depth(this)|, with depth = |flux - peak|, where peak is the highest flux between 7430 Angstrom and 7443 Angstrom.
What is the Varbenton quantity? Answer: 0.52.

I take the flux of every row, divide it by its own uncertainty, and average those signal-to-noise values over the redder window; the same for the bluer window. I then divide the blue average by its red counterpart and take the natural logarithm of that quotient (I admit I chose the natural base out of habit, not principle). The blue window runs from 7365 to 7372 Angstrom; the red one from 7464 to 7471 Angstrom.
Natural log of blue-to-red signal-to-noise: -0.22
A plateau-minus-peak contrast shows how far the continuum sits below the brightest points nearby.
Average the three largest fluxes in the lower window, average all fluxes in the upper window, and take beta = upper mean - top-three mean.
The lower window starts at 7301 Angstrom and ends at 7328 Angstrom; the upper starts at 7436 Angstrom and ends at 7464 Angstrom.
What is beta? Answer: -1.5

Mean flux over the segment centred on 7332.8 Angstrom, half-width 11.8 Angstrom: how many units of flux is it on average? 18.3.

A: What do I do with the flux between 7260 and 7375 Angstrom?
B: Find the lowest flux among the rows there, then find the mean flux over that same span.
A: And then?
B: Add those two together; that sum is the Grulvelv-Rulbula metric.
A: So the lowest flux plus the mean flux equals 34.6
